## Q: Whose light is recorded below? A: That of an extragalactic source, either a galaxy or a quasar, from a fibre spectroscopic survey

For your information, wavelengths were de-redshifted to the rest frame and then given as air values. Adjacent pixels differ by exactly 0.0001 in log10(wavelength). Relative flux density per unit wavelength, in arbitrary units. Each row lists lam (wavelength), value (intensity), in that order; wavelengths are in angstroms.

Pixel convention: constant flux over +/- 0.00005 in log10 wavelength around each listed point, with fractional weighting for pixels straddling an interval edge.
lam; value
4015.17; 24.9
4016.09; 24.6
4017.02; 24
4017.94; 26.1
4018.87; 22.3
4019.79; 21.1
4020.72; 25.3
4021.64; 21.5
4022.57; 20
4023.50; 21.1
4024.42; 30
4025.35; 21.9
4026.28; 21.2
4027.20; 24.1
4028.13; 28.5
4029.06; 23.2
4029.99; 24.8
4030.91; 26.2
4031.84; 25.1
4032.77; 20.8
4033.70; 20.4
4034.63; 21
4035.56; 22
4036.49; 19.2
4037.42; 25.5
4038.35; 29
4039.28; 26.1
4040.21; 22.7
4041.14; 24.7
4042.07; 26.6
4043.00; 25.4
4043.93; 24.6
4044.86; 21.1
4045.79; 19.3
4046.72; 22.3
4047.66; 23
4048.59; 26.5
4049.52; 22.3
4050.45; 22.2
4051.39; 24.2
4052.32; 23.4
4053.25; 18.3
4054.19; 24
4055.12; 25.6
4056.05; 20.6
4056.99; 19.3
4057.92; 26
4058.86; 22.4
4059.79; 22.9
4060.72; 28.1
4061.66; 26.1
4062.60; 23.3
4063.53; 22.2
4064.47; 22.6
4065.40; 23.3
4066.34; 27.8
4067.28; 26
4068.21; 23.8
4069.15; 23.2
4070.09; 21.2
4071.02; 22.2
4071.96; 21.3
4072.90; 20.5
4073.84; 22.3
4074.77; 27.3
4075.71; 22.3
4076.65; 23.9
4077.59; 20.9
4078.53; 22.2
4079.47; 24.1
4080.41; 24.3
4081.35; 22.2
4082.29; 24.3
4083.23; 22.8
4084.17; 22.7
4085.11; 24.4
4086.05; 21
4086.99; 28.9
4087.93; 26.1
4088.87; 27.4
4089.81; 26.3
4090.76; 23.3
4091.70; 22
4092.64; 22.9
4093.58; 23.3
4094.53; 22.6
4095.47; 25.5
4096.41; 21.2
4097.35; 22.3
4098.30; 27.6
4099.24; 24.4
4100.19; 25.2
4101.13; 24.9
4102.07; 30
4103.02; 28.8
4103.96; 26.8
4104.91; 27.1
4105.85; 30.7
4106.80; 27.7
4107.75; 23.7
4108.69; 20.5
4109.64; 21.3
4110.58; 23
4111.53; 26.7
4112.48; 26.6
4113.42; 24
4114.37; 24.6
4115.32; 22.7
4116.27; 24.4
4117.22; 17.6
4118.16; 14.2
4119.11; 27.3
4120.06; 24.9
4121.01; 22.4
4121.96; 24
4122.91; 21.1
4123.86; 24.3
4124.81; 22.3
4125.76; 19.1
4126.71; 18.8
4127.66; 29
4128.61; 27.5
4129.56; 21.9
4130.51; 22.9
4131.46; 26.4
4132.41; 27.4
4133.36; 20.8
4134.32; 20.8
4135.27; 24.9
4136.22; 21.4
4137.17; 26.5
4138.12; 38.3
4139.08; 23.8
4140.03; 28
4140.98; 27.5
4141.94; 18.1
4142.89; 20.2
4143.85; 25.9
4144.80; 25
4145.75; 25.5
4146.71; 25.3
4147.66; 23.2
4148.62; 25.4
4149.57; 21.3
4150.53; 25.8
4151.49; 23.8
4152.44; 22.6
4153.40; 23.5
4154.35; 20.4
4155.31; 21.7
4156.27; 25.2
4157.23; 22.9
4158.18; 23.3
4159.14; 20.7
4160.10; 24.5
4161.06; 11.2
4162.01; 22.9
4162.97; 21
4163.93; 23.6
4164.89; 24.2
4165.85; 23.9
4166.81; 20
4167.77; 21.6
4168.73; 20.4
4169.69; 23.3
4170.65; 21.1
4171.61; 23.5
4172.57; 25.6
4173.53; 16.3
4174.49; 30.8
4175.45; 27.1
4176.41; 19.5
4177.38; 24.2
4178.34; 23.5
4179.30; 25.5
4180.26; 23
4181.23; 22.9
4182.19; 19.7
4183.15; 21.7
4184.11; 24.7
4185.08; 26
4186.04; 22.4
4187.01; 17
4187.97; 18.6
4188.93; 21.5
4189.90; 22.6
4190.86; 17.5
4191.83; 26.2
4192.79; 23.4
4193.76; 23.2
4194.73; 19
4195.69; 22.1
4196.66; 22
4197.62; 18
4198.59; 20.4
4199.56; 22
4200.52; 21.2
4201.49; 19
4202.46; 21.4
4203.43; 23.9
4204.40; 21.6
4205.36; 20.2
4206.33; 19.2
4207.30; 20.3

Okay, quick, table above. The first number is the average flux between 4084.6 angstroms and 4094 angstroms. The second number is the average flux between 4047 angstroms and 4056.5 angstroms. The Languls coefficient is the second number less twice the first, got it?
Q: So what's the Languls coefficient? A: -26.1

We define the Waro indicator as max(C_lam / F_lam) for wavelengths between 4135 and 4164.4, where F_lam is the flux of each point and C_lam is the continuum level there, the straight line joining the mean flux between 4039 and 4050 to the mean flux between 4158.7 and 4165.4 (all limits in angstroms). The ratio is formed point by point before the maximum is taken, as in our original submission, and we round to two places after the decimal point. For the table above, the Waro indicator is 1.89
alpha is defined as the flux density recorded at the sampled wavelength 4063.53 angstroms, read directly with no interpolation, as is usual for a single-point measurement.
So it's 22.2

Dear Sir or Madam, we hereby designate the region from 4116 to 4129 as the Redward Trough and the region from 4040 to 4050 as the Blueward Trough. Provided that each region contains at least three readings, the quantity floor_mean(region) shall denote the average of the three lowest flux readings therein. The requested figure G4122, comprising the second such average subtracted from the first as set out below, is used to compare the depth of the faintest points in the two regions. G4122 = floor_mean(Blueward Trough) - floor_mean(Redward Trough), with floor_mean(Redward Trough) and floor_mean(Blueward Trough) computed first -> 4.0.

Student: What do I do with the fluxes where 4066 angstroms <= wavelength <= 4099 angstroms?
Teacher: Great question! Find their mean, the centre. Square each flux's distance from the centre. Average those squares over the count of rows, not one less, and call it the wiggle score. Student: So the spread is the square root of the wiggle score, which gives 2.2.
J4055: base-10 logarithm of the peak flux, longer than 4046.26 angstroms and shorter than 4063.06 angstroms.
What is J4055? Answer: 1.45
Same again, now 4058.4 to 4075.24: 1.45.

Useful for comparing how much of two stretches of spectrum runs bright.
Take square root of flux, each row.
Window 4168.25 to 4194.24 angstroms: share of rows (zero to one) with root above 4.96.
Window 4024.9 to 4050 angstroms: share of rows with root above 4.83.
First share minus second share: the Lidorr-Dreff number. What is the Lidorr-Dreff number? -0.2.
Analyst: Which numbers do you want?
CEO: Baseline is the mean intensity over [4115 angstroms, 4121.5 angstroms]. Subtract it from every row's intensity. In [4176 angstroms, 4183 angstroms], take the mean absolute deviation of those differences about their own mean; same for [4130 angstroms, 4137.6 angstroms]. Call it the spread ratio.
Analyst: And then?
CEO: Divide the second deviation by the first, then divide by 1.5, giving 0.93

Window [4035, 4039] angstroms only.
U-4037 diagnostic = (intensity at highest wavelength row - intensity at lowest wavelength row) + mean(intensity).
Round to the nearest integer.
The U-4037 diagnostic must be 31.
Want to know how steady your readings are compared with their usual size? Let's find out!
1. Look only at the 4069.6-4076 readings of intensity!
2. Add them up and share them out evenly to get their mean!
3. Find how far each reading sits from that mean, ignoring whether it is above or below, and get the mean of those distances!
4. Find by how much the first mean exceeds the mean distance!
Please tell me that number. 21.1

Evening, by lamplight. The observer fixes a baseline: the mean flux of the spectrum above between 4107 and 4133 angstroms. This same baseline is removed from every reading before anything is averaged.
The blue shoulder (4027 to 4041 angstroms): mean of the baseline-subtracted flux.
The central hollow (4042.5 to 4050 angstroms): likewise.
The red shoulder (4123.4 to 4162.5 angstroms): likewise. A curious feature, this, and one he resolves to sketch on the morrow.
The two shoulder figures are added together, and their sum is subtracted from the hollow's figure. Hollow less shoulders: -1.2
